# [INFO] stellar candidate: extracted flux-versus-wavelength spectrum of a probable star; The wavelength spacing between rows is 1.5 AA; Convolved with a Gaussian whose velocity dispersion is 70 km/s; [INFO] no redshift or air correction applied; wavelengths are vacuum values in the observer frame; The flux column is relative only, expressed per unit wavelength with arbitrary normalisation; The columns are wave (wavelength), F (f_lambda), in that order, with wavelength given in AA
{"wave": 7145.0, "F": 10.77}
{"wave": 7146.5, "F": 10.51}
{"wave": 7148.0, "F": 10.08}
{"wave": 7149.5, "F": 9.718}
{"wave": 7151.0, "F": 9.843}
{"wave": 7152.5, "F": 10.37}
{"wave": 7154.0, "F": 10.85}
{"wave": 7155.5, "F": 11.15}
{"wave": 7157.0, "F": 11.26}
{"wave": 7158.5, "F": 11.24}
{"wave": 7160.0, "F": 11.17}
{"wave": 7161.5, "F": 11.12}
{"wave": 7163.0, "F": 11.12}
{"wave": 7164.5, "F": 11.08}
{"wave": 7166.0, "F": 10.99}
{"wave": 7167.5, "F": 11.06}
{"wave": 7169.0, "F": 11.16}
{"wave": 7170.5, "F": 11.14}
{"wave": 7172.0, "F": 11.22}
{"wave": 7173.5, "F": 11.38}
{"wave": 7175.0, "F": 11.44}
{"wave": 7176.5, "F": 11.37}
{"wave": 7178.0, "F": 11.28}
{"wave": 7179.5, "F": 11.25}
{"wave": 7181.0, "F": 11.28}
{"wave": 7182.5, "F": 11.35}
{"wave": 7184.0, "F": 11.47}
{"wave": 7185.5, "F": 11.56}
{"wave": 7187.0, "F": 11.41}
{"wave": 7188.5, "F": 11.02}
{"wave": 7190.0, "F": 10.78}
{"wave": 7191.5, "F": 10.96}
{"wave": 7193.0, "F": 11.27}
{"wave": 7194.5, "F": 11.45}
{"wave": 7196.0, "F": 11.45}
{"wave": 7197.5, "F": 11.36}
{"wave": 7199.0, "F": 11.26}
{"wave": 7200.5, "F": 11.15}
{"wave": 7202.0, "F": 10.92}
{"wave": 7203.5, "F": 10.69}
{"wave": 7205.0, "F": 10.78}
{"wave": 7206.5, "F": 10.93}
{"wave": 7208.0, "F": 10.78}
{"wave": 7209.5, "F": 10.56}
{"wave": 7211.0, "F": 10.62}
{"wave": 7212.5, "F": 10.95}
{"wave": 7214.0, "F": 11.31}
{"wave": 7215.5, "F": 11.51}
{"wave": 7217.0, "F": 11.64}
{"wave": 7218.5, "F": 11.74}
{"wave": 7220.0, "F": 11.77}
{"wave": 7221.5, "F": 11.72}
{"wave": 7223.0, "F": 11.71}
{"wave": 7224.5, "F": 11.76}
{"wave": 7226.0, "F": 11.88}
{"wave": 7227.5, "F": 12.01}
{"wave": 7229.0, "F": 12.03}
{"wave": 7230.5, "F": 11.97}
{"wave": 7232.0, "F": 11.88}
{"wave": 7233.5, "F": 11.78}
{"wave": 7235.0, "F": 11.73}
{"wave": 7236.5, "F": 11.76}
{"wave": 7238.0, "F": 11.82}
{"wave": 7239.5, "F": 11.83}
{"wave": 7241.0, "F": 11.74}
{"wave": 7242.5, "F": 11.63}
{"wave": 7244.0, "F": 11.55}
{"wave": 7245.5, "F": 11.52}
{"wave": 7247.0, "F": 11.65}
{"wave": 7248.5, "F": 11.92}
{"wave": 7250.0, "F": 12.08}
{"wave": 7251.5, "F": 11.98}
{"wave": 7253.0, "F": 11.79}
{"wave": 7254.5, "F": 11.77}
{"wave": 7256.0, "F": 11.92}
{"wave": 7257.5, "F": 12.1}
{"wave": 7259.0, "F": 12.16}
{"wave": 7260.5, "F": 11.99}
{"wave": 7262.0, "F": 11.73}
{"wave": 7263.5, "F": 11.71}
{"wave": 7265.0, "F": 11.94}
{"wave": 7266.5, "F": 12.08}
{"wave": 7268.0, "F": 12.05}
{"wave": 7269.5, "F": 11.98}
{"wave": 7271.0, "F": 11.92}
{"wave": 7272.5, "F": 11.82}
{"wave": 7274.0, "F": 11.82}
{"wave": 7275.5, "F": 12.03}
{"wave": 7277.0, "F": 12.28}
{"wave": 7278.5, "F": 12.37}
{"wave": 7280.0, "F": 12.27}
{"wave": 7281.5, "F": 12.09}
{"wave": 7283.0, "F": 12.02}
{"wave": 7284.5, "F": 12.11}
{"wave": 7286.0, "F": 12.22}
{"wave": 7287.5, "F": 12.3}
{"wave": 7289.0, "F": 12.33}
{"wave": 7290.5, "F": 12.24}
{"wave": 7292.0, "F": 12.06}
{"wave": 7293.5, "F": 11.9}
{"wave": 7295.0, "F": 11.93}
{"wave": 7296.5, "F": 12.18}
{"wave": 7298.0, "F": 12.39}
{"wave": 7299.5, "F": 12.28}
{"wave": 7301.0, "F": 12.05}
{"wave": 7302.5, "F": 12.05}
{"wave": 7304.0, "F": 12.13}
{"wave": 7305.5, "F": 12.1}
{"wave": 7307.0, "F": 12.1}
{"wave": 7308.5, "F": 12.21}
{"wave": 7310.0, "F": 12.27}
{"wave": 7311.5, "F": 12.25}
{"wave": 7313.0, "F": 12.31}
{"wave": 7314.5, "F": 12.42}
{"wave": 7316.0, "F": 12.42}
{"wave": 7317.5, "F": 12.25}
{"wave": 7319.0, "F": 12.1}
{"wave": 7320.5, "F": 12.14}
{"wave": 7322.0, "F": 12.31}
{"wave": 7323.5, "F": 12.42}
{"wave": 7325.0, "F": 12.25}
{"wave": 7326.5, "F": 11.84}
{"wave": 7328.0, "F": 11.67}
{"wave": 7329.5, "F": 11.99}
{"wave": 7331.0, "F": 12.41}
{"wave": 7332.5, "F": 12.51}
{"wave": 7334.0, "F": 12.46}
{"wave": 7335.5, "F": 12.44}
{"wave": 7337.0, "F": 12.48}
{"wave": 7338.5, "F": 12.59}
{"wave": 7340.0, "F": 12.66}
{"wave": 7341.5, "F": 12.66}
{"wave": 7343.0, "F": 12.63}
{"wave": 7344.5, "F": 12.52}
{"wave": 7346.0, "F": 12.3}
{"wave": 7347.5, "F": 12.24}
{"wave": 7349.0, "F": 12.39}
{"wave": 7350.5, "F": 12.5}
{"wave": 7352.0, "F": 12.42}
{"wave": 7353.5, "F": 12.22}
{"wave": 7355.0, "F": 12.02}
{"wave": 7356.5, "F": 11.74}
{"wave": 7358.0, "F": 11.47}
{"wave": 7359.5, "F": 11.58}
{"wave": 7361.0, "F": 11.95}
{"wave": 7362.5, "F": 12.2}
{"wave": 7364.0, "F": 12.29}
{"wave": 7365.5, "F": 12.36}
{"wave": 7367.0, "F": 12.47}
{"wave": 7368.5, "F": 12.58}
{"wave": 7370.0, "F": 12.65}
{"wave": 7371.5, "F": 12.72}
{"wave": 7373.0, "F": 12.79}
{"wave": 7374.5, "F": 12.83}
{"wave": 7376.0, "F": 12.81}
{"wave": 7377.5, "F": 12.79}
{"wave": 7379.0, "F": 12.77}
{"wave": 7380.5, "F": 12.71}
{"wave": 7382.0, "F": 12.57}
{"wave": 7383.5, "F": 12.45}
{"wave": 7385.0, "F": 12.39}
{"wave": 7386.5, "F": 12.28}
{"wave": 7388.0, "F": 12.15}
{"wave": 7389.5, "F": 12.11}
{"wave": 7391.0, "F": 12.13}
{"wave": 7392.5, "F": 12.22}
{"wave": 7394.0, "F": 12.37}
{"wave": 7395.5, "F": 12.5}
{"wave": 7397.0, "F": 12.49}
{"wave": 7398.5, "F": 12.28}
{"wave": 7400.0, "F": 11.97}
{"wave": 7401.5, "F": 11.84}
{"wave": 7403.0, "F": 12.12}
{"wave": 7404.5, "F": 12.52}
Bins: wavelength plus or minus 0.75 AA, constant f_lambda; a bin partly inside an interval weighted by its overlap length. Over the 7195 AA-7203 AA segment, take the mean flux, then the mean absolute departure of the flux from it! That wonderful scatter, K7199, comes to 0.15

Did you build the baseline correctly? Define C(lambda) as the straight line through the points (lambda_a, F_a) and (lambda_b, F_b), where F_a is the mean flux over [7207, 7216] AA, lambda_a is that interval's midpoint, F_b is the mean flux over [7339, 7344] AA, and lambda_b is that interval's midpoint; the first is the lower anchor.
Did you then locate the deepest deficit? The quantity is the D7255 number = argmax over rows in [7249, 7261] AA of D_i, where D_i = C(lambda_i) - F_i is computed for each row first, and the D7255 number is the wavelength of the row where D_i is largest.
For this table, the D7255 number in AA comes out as 7254.5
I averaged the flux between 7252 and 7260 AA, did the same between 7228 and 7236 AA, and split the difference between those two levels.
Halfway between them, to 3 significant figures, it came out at 11.9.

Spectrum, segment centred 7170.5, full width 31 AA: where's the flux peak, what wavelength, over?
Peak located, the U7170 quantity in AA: 7185.5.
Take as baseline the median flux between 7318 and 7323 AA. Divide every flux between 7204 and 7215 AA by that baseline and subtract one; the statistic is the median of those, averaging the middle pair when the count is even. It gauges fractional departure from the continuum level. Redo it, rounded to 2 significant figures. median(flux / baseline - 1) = -0.11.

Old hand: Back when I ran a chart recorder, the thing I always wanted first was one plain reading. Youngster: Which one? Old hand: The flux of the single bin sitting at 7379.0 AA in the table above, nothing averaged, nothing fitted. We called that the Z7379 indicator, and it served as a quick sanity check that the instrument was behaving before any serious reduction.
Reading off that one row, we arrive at 12.77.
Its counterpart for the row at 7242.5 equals 11.63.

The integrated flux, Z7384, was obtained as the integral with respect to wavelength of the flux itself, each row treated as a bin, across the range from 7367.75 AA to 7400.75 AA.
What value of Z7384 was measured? 412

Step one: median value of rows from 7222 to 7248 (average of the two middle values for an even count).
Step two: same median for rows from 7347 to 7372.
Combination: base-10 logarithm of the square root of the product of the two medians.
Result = 1.08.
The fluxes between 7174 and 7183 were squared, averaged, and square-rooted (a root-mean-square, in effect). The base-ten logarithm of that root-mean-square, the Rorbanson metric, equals 1.05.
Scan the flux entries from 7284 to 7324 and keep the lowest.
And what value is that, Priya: 11.9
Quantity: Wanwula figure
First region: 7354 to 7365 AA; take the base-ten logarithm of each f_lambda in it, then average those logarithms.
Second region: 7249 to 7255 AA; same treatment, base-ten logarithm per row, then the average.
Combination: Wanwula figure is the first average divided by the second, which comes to 1.00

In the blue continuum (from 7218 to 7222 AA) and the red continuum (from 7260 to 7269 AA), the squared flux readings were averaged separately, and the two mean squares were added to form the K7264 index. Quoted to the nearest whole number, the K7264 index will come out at 280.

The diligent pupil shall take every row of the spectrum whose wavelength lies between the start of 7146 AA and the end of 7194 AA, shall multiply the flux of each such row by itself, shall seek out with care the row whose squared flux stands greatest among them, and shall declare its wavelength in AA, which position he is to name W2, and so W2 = 7185.5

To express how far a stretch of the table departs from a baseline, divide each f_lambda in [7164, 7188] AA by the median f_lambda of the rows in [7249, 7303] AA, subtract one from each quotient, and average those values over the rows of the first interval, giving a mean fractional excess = -0.064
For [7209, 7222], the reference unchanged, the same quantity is -0.061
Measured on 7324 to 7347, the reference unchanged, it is 0.026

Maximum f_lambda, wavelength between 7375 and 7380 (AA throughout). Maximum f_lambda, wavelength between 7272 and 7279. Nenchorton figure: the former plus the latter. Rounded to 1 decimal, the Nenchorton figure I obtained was 25.2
